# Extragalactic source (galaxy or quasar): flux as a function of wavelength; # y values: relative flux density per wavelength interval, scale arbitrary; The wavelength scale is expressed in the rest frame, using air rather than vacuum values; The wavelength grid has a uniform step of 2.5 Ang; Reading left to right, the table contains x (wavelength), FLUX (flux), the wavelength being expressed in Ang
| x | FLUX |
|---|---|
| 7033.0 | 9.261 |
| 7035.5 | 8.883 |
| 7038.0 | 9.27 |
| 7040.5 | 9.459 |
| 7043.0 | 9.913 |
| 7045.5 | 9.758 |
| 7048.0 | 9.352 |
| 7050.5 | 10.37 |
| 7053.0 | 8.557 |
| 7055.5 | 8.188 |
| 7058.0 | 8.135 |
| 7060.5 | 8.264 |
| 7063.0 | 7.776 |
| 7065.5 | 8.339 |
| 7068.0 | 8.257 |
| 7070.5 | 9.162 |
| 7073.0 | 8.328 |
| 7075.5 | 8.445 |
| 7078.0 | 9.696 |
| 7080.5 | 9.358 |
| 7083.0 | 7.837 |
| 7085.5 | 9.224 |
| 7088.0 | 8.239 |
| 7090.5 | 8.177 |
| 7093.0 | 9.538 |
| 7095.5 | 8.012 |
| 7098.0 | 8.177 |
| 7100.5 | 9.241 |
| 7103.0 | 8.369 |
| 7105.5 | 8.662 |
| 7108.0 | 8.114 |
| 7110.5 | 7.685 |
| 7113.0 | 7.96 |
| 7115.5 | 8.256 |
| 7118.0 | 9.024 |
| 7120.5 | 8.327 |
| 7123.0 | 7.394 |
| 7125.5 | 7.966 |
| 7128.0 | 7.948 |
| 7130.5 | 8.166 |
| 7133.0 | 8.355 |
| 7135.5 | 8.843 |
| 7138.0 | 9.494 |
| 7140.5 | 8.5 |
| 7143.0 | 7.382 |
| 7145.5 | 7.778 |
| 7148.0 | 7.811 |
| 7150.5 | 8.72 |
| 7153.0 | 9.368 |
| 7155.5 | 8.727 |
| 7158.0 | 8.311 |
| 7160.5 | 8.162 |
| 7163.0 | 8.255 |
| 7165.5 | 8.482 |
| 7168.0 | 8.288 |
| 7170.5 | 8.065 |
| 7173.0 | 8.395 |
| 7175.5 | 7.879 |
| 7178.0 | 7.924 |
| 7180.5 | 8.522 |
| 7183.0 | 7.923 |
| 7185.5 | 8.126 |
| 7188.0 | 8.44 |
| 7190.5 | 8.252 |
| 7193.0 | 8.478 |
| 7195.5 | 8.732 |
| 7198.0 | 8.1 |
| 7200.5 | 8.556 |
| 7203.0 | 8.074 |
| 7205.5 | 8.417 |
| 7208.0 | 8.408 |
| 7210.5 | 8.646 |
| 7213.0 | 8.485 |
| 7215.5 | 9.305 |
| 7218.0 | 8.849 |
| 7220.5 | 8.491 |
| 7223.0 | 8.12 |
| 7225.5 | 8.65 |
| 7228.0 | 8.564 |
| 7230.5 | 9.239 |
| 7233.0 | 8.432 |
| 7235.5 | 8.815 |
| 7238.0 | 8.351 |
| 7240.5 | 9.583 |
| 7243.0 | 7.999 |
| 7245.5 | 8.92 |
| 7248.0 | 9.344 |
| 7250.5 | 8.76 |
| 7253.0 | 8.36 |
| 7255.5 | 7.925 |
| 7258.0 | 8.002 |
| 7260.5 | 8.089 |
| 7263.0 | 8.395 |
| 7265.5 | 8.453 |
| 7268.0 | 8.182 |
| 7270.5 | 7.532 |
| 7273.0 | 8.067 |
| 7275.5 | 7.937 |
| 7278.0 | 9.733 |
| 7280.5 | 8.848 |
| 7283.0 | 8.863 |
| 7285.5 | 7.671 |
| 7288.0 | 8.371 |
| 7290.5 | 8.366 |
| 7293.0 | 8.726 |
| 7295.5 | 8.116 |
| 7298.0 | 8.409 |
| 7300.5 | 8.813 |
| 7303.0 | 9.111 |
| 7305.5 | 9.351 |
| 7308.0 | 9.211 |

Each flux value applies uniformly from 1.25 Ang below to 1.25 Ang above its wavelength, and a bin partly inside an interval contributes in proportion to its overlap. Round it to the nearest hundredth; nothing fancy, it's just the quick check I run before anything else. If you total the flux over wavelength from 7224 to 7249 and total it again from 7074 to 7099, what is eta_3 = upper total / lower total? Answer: 1.01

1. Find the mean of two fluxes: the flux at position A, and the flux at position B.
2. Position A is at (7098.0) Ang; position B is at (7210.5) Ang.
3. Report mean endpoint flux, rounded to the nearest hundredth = 8.41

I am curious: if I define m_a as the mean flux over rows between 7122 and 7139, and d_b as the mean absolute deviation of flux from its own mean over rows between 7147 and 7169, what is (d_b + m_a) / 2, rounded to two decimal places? 4.32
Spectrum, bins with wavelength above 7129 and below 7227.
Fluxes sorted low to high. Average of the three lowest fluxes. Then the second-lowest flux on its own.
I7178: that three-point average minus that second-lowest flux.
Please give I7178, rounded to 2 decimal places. -0.12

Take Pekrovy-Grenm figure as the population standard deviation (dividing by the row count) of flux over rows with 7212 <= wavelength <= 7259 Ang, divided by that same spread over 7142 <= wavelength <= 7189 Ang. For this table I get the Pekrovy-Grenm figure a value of 1.1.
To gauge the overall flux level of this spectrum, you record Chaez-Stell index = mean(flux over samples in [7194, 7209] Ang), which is 8.38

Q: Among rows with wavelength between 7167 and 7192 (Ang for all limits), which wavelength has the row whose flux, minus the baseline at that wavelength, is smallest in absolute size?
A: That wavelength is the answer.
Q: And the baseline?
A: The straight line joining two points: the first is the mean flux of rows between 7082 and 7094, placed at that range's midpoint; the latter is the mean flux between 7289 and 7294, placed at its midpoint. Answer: 7180.5 Ang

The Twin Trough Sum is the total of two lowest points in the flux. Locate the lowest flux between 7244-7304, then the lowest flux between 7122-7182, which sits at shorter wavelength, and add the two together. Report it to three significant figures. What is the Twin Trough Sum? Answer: 14.9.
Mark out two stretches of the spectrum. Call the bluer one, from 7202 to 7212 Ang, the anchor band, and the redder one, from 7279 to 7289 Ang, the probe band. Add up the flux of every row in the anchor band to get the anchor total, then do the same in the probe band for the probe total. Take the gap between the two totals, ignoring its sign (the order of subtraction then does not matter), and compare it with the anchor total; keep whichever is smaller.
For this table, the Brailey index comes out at 0.2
